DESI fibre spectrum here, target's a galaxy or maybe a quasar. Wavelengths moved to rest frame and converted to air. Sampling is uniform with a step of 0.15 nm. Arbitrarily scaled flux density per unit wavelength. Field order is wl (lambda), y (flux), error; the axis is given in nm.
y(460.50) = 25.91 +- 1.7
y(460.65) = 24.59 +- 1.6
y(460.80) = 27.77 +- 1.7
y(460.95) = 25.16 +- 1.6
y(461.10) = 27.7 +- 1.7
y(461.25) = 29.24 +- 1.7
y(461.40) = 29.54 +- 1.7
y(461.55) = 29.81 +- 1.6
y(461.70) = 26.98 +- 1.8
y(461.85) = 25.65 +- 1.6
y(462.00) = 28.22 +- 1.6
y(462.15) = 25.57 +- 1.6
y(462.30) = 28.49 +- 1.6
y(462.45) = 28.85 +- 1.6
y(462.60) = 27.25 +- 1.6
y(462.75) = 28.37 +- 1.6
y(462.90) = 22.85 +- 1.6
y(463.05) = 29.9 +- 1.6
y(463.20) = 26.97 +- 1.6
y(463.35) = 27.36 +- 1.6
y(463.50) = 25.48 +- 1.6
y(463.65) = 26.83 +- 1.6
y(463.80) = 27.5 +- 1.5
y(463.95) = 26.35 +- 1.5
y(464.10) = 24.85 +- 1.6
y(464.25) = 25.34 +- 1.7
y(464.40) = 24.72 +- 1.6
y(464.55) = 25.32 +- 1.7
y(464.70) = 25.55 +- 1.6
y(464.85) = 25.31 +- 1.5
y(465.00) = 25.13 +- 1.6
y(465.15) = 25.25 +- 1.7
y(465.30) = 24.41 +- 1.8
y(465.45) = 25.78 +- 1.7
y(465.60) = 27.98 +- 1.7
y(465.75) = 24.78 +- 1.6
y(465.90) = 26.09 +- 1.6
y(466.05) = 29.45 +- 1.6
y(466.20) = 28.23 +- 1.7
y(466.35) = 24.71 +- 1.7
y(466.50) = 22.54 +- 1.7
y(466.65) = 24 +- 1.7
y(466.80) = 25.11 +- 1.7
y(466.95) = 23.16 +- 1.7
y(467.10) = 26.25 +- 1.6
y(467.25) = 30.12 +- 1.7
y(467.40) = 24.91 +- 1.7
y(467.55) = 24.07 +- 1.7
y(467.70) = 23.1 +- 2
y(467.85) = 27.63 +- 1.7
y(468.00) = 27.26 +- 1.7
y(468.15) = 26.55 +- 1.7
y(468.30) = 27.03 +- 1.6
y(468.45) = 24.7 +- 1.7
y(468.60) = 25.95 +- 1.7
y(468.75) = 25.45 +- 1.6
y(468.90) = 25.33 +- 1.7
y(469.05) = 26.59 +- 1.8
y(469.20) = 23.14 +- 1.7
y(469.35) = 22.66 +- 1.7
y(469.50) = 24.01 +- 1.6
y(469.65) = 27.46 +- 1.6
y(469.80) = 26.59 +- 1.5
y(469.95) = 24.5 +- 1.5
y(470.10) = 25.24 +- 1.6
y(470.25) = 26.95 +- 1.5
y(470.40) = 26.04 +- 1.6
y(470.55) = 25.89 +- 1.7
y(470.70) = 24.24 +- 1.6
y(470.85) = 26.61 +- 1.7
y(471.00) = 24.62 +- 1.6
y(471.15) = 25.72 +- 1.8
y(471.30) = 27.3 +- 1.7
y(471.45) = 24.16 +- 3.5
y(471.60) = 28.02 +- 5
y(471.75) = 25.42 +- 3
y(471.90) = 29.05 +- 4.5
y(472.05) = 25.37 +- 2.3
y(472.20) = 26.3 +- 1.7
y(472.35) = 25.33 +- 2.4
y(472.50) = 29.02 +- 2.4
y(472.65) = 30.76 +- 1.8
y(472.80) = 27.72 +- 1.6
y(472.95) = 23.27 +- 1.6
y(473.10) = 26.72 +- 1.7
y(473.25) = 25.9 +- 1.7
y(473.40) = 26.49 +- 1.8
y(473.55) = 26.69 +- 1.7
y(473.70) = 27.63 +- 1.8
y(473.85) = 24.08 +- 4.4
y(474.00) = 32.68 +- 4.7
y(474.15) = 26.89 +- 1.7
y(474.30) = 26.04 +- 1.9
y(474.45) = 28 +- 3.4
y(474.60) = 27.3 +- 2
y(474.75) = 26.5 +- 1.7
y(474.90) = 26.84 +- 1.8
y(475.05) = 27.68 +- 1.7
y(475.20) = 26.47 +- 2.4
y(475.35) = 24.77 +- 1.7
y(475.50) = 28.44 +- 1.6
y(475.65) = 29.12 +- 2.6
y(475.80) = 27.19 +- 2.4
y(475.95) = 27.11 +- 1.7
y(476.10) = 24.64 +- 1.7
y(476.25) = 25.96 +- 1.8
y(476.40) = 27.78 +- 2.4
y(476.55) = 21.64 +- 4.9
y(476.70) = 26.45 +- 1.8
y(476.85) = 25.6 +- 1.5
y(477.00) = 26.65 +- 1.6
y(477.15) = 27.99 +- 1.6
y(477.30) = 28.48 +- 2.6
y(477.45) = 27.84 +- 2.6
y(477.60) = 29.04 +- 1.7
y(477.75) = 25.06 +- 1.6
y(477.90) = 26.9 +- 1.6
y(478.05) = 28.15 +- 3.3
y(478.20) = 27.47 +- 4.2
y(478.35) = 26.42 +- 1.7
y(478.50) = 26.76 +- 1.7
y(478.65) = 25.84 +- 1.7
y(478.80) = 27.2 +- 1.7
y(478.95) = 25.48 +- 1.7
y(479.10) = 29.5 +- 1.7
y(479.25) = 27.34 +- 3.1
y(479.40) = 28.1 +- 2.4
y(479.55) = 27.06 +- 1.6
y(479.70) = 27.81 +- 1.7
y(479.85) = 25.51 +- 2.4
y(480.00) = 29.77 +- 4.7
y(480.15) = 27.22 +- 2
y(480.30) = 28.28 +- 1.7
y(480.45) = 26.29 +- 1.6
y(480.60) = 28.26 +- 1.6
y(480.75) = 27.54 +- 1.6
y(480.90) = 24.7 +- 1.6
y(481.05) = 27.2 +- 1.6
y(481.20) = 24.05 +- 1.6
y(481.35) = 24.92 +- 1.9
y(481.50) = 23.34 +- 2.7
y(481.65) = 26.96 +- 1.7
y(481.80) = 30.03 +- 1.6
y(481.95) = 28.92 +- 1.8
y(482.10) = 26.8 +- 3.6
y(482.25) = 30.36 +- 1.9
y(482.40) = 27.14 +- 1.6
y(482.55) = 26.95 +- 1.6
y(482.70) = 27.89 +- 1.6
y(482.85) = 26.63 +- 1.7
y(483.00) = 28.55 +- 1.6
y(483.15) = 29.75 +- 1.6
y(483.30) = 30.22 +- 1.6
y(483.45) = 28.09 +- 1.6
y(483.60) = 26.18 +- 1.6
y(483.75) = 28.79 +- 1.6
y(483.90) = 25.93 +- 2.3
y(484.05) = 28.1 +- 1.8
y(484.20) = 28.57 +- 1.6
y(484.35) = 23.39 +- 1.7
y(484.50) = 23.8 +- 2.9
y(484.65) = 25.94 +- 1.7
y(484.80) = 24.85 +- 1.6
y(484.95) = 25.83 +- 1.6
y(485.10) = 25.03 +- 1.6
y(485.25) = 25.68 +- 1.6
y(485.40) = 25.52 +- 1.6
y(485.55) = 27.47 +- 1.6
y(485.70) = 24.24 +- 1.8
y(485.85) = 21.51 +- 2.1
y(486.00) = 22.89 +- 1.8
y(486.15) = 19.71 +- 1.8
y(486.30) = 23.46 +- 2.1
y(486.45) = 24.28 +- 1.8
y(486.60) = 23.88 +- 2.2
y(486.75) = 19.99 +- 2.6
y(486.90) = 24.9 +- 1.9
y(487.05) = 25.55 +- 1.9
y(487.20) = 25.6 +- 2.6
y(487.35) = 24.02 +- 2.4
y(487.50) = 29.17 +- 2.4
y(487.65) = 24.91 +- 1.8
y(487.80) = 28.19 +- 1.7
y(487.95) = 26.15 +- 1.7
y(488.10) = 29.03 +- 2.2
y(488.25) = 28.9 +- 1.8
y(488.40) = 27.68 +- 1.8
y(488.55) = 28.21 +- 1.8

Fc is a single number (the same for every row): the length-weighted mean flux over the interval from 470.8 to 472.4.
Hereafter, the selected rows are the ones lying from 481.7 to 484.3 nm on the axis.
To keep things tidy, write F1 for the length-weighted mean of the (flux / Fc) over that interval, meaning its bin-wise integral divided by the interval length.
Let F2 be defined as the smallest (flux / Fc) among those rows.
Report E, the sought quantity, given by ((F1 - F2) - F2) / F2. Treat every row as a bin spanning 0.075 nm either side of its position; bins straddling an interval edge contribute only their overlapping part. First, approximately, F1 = 1.07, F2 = 0.99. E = -0.92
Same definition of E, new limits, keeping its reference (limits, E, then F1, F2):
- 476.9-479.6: -0.91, 1.04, 0.96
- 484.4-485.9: -0.84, 0.96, 0.82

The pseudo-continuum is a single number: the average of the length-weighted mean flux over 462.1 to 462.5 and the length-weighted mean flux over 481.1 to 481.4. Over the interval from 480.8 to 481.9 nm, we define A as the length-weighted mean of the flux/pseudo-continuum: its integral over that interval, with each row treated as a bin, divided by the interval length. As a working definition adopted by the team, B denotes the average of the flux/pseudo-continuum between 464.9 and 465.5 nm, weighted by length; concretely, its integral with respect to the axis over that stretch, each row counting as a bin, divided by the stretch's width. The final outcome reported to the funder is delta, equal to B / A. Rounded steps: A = 0.99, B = 0.96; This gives 0.97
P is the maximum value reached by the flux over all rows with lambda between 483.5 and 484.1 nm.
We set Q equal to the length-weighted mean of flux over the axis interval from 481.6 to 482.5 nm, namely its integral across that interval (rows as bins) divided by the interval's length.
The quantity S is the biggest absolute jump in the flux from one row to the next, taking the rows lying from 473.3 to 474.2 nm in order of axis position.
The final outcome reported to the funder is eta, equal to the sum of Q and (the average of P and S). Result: 47.1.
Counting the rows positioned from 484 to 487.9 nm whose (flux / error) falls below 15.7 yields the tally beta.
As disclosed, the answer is 20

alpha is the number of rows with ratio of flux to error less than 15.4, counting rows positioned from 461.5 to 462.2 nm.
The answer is 1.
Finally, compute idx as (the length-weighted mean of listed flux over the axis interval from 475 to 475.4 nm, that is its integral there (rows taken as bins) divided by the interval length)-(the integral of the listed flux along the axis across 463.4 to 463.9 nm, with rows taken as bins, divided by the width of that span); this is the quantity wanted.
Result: -0.31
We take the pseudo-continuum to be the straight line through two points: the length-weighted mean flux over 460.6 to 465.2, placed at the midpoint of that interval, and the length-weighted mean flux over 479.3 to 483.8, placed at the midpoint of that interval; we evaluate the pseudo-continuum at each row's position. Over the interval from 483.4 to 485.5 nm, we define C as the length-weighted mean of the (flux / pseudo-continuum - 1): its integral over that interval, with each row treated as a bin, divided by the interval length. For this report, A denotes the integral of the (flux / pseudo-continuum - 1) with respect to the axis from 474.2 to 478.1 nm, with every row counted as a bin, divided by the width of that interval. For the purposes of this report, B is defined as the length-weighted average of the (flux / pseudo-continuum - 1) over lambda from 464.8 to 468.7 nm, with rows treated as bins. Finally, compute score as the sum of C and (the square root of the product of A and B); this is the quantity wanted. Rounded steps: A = -0.015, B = -0.042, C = -0.05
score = -0.03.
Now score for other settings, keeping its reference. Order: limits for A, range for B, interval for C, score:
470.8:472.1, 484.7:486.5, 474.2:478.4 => 0.05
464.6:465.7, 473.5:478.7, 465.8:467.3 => -0.01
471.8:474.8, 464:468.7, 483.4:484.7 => -0.03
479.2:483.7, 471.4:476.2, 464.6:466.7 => -0.04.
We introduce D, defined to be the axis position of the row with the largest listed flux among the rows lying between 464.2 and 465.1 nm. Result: 464.70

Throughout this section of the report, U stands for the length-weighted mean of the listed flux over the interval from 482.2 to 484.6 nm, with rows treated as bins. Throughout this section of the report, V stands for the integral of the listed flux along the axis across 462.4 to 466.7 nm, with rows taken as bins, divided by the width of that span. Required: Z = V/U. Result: 0.95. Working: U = 27.5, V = 26.1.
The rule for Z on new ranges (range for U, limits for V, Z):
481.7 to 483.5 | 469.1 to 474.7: 0.93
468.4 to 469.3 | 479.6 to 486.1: 1.06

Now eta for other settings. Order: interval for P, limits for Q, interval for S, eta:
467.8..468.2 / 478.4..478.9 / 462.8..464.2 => 43.9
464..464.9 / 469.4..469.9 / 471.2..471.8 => 40.5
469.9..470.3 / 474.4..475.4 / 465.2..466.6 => 42.0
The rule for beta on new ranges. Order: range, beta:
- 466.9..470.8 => 14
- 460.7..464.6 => 6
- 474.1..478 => 17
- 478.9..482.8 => 11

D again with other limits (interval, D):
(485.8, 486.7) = 486.45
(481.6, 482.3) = 482.25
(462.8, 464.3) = 463.05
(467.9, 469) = 468.00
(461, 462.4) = 461.55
